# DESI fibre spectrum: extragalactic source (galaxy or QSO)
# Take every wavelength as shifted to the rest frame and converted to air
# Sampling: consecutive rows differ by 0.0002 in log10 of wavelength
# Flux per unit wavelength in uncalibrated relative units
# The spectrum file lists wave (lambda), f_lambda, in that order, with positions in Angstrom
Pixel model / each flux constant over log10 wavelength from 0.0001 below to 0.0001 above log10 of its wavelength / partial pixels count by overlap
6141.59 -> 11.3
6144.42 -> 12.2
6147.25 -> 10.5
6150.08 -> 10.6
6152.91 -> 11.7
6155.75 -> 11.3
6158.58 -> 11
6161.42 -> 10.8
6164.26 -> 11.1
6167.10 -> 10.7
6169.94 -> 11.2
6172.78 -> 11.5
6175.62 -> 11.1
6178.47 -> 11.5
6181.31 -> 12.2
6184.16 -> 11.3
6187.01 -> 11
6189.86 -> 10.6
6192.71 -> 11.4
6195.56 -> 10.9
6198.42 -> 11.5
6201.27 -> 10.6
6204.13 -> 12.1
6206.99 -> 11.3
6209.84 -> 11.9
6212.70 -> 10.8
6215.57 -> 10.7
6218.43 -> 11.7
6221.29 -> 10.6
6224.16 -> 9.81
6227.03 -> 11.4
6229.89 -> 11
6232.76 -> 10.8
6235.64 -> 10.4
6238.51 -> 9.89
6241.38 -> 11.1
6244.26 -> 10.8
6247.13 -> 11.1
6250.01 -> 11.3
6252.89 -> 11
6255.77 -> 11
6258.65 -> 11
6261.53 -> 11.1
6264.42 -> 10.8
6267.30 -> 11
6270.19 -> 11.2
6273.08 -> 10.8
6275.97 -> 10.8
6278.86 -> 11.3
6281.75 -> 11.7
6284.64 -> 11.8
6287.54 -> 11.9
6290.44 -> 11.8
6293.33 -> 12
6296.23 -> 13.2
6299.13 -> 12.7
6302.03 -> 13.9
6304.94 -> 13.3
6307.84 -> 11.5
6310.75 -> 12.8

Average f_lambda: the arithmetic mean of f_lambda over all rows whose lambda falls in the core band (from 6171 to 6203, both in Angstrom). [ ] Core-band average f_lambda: 11.2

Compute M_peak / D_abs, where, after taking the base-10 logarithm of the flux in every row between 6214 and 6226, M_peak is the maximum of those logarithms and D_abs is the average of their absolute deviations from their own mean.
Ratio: 53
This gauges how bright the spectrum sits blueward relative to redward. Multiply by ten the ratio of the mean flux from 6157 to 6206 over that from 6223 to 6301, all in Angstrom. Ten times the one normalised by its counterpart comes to 10.0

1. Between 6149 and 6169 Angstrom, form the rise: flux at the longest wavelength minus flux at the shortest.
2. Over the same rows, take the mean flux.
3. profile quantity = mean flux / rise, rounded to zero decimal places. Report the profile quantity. 110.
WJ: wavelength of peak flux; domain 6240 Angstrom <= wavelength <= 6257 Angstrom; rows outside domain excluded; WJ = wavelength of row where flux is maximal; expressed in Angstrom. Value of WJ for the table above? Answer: 6250.01 Angstrom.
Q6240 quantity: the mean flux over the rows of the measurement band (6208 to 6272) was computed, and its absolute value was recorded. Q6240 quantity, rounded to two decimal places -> 10.93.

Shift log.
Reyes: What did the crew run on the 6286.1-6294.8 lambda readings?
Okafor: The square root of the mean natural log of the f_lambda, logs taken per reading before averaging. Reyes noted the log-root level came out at 1.57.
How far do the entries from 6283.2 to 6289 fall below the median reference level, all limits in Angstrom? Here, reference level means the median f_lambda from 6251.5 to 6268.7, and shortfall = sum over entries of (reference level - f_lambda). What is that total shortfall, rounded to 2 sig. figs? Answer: -1.7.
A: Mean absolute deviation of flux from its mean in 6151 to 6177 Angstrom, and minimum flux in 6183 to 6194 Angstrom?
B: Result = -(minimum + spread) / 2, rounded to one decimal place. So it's -5.4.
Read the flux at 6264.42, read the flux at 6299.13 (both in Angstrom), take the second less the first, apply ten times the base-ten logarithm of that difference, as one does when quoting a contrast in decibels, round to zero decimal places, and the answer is 3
